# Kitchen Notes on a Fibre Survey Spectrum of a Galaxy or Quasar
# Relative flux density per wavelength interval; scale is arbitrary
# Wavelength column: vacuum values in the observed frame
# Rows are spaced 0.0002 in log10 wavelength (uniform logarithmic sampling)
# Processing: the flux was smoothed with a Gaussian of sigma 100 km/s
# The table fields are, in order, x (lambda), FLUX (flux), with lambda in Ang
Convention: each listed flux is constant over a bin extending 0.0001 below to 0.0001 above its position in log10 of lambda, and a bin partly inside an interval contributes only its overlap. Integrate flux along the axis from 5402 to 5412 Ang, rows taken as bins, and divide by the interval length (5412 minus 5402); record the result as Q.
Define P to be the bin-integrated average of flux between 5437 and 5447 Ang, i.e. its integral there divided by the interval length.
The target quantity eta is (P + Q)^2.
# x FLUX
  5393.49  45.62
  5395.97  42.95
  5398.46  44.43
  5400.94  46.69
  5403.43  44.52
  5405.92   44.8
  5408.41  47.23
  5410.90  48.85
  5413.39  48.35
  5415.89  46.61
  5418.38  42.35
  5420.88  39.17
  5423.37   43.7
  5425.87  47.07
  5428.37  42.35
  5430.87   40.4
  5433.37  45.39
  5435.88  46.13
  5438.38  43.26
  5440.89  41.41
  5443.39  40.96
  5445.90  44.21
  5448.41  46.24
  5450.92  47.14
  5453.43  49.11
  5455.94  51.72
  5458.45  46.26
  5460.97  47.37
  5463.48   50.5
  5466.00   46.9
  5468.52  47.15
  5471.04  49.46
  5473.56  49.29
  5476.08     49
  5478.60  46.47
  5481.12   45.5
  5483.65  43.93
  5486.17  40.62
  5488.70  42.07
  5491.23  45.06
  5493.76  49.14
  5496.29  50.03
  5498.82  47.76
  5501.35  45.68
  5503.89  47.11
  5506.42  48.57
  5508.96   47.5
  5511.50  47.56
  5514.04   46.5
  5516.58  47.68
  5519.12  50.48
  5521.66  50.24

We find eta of 7886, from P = 42.5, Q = 46.3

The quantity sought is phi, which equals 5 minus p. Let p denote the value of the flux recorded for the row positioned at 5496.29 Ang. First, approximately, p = 50.03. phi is -45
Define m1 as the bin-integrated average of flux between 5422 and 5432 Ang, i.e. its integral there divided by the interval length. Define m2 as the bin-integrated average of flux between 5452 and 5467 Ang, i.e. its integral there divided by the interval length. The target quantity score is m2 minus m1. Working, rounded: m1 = 43.4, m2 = 48.7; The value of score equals 5.3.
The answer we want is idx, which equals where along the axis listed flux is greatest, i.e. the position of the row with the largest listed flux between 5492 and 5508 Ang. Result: 5496.29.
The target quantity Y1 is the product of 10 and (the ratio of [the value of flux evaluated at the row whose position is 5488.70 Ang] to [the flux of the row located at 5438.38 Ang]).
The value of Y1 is 9.7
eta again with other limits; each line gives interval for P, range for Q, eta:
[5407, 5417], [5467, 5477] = 9288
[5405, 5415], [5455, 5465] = 9249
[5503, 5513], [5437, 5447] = 8129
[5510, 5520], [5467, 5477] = 9330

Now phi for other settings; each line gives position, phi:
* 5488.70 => -37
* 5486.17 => -36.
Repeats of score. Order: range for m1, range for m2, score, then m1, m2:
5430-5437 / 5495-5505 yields 3.6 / 44.1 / 47.7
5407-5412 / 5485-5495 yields -3.7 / 47.9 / 44.2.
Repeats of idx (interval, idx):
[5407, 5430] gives 5410.90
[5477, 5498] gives 5496.29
